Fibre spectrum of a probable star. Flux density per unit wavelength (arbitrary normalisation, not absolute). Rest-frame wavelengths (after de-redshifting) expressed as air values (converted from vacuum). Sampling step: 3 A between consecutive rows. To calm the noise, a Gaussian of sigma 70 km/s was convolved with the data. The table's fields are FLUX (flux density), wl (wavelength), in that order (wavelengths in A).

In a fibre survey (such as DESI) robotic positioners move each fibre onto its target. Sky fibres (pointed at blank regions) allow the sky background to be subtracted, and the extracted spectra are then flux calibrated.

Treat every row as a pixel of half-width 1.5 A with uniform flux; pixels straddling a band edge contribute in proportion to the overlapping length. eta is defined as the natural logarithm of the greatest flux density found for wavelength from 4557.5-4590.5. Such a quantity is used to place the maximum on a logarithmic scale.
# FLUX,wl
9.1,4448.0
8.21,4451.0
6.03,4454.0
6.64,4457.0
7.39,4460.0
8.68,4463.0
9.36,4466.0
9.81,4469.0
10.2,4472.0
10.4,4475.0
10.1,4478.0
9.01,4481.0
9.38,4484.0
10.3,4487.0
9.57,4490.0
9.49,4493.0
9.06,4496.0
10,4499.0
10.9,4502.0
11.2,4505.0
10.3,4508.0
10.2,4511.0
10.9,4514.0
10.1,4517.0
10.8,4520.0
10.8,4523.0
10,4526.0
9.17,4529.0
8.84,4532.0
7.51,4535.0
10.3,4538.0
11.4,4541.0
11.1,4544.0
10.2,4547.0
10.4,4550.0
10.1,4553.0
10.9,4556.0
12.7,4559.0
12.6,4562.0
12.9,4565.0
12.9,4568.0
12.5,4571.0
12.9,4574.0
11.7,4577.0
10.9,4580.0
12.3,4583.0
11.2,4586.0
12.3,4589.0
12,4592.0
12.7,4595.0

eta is 2.56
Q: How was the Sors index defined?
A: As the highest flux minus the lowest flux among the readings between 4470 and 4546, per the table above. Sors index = 3.9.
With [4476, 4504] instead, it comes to 1.9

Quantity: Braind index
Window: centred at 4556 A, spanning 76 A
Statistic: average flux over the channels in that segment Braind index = 11.1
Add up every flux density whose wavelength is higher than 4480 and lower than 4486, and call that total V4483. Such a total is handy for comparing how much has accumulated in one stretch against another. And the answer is 18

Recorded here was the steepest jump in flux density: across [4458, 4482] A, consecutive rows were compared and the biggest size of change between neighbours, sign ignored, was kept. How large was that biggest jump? 1.29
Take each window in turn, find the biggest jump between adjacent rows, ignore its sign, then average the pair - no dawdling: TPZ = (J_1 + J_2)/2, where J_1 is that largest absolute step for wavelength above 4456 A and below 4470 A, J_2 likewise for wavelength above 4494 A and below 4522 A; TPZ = 1.1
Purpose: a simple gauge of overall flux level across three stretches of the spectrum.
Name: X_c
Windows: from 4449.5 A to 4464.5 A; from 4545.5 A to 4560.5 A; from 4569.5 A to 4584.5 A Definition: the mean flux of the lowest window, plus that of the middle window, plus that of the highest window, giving 30.3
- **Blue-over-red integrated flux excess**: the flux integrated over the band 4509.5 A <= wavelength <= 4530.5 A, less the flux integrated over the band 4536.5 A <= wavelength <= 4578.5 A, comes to -272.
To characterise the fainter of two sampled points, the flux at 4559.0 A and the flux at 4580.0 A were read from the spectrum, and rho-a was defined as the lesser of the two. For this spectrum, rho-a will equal 10.90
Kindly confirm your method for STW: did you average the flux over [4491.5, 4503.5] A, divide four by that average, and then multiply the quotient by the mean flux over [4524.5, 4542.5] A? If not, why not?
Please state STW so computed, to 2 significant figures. 3.9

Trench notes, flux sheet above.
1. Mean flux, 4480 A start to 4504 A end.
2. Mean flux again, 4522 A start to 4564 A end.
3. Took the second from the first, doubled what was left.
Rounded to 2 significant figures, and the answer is -1.4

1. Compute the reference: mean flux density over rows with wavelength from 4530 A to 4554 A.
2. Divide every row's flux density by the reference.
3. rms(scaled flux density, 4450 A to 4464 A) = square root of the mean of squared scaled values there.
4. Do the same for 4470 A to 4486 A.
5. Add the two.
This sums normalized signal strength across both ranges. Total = 1.7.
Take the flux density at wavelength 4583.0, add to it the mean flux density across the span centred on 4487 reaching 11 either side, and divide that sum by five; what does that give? 4.4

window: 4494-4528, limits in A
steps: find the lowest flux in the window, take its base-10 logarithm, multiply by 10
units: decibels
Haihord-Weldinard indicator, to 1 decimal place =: 9.6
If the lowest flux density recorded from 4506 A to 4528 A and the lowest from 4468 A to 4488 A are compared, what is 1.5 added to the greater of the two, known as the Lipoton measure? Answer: 11.5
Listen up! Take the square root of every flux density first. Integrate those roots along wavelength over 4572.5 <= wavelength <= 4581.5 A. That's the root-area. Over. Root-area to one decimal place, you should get 30.9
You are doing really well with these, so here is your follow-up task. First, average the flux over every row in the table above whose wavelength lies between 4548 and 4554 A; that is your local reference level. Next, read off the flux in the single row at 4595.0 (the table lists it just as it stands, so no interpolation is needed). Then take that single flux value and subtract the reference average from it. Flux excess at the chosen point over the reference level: 2.4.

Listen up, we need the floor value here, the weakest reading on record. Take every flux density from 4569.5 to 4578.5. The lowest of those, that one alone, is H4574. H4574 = 11.7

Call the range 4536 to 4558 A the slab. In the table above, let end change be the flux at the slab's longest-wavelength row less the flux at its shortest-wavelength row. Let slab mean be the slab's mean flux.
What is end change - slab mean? -10.0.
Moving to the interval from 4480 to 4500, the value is -8.6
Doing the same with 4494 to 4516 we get -8.5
